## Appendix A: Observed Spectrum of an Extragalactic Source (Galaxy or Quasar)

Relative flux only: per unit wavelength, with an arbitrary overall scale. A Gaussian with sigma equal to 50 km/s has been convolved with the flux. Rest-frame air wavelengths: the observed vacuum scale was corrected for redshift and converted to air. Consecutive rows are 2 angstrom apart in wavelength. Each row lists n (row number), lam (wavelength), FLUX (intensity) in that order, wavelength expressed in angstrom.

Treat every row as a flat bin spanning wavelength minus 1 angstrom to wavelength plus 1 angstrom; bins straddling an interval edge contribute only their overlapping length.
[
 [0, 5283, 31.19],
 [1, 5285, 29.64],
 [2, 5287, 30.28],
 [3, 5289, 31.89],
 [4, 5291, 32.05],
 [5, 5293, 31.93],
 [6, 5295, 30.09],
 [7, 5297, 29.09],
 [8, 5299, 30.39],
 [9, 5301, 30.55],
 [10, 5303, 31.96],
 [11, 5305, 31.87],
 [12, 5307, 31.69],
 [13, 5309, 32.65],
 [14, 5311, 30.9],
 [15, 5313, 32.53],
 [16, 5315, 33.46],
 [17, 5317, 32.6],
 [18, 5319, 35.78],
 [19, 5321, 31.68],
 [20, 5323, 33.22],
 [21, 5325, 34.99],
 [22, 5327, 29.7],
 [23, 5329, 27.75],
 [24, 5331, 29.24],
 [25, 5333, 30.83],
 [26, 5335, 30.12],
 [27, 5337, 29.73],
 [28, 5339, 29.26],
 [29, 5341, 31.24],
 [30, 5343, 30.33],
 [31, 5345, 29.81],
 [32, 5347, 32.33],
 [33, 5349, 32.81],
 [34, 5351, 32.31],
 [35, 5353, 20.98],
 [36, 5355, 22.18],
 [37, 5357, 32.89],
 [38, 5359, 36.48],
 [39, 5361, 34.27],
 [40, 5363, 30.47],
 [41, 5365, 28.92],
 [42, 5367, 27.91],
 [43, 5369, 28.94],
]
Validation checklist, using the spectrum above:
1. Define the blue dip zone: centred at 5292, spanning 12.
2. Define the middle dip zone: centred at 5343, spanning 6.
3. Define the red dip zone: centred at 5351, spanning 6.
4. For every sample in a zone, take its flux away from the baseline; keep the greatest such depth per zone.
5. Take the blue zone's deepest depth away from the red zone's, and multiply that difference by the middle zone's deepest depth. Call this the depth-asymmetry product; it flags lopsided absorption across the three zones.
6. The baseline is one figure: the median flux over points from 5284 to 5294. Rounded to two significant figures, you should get 17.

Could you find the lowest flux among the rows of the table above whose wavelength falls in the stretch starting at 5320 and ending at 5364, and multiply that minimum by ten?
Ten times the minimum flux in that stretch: 210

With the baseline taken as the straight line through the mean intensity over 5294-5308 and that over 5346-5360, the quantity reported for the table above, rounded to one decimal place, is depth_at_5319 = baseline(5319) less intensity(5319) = -5.3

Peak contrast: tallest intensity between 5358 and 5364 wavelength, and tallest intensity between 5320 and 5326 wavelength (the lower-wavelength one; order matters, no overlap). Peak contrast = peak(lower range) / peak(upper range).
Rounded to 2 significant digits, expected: 0.96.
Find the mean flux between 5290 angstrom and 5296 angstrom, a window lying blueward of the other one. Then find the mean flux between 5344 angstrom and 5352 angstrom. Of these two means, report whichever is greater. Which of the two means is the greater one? 31.8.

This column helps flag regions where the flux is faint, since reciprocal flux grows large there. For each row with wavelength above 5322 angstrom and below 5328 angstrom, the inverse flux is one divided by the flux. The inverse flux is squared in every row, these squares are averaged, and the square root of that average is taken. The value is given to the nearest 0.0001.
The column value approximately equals 0.0309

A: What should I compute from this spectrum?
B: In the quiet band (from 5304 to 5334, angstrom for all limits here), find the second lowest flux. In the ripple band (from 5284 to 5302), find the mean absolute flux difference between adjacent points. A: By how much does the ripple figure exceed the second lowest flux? -28.4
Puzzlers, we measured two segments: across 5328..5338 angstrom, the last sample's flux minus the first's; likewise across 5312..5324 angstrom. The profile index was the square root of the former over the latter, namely 1.7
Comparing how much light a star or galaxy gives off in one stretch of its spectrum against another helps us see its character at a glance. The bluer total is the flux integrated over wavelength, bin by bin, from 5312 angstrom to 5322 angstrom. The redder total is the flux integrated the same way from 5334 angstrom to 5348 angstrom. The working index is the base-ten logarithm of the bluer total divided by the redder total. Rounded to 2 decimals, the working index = -0.11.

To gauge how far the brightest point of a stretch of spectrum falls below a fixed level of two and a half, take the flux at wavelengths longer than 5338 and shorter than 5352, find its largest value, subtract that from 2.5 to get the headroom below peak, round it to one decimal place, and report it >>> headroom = -30.3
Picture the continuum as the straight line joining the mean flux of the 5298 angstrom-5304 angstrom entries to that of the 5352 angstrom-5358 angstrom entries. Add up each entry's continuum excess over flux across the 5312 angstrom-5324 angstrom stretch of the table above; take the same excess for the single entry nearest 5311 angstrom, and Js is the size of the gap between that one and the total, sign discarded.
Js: 23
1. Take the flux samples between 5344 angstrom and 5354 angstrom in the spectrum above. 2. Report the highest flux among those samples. 32.81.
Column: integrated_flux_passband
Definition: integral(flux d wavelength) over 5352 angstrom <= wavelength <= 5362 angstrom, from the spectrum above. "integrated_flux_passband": 294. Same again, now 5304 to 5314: 319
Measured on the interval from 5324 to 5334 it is 305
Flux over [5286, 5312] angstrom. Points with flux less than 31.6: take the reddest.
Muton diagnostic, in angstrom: 5311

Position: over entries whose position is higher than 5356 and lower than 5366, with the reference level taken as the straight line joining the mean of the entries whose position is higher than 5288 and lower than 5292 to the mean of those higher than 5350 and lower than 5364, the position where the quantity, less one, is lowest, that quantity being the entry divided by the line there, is 5365 angstrom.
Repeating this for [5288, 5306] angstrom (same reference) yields 5297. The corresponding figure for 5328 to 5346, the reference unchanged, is 5329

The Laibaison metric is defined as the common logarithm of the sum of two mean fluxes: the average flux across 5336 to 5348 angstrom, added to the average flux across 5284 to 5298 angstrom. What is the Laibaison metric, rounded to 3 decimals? 1.786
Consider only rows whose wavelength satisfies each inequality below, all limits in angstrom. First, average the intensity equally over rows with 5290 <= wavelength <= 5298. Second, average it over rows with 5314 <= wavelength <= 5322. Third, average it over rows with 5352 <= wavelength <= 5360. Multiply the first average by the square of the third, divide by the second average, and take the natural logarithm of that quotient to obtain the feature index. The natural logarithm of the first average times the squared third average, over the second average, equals 6.59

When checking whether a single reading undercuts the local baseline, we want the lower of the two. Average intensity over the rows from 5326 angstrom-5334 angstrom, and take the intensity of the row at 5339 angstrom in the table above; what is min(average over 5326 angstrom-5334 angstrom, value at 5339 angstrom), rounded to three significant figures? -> 29.3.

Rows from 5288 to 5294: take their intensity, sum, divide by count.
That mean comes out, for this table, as 32.0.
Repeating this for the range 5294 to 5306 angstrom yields 30.7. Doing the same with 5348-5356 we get 27.1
